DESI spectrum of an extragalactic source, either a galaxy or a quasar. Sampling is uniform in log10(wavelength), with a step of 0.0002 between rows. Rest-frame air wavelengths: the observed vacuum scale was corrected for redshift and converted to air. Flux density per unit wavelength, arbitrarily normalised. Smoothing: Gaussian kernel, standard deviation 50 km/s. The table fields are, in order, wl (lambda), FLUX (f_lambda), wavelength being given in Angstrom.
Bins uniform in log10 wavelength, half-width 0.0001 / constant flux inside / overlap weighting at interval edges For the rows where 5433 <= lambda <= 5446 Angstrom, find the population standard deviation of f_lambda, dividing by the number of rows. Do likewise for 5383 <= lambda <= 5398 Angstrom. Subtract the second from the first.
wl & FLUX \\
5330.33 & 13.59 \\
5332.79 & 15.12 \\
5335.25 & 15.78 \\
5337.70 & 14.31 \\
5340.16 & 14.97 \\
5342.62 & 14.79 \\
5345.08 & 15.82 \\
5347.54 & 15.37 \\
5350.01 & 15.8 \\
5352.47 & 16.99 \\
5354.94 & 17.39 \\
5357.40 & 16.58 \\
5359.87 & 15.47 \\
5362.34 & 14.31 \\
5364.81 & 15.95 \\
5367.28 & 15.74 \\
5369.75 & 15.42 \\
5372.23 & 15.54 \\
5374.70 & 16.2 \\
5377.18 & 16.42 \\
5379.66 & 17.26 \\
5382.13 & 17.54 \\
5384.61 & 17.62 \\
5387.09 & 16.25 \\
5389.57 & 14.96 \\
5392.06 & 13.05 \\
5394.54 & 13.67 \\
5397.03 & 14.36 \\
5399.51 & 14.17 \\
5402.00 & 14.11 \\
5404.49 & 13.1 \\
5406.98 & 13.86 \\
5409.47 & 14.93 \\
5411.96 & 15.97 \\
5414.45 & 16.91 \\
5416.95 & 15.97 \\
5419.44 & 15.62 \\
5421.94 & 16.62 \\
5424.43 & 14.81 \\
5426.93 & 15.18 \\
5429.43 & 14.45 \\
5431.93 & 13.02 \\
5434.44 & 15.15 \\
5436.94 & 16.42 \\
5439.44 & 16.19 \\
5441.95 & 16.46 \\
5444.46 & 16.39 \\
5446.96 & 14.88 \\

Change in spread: -1.1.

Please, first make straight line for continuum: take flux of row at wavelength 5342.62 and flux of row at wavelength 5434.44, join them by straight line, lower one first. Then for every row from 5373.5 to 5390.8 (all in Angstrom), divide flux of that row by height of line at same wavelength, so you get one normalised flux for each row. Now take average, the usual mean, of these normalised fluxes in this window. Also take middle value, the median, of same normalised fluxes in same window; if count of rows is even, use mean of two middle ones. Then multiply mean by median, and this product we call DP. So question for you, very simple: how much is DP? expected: 1.22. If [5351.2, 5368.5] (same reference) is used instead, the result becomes 1.16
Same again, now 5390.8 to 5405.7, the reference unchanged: 0.85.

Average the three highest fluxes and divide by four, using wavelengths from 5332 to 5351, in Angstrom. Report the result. 3.95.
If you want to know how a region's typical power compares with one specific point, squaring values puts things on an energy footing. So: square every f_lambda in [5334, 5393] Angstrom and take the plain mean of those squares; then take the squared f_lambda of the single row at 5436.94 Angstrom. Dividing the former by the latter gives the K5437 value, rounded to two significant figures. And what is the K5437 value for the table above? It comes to 0.93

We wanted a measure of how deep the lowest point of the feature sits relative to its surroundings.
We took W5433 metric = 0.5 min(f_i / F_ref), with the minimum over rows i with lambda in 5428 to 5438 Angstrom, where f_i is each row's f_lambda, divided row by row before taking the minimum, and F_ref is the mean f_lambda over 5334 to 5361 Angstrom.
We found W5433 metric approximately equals 0.41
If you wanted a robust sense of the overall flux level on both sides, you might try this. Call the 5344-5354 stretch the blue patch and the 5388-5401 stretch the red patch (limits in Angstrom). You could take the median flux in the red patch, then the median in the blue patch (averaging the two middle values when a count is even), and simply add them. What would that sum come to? 30.0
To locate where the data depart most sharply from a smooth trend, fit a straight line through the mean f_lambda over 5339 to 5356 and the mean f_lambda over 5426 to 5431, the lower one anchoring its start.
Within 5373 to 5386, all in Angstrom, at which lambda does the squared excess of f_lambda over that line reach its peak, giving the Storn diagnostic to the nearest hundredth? 5384.61 Angstrom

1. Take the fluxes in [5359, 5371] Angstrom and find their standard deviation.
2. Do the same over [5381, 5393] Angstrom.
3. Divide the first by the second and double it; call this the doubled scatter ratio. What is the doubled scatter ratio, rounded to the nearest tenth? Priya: 0.7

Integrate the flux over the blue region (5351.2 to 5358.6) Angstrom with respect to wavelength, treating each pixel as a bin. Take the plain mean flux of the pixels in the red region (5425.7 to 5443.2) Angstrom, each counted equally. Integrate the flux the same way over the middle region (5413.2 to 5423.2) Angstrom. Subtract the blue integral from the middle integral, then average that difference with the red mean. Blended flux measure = 26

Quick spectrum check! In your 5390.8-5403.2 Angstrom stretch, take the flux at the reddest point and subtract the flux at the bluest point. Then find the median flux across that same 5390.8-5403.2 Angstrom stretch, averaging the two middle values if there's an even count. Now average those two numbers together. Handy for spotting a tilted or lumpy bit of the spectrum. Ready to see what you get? 7.6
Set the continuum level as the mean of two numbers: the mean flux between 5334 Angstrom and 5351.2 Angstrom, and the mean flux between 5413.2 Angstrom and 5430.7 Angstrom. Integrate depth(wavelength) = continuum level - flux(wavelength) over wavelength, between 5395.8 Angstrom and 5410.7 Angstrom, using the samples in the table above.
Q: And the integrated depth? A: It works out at 20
